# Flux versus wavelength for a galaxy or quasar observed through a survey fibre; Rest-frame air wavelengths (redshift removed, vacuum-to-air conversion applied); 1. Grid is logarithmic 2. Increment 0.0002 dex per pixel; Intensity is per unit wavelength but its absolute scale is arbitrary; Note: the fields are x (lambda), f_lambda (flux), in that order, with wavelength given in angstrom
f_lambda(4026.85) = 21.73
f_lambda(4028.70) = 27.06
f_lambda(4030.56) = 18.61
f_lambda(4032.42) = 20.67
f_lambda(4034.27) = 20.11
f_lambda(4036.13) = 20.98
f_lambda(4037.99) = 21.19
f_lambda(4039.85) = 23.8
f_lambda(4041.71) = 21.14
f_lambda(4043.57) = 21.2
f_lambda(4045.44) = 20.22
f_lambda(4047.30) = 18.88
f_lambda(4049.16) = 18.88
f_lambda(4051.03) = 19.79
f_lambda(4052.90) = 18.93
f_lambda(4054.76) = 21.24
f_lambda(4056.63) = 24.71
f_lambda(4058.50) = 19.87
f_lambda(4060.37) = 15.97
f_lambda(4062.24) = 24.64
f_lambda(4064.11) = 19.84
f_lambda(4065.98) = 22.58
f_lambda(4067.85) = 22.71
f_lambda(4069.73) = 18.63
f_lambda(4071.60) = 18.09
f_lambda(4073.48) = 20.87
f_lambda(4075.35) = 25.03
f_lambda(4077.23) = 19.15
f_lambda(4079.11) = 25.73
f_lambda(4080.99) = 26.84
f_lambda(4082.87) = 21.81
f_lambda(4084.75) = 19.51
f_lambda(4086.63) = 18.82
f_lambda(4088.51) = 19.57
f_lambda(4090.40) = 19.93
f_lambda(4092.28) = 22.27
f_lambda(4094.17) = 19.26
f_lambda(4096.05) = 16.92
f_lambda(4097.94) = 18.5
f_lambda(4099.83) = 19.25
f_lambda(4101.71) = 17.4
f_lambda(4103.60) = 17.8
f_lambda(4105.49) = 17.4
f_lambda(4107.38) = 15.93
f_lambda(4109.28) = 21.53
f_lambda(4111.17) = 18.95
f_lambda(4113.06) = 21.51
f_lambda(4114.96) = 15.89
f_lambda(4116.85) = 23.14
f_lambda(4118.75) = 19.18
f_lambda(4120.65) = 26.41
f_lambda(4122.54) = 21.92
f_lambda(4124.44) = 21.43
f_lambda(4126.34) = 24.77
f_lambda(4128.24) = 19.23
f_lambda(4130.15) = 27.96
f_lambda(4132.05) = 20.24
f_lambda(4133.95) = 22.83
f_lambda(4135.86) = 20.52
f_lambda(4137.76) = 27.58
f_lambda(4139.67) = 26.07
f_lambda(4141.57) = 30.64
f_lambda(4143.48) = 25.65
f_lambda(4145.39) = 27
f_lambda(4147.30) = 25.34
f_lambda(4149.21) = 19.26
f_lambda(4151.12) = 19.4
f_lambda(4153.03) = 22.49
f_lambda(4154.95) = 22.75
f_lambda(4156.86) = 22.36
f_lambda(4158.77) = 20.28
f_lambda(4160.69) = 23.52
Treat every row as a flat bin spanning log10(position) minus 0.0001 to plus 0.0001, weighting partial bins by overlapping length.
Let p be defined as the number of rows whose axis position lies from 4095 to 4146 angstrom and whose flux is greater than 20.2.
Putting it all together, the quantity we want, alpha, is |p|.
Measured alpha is 16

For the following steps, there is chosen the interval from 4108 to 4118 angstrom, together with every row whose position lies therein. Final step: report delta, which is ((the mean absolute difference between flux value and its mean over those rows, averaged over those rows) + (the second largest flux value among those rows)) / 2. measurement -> 11.9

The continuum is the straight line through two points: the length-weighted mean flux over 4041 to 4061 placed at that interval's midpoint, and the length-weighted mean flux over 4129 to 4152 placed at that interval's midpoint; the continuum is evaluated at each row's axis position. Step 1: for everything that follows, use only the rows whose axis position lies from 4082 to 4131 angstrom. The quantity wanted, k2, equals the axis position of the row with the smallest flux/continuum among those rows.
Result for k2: 4114.96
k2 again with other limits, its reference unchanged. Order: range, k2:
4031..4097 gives 4096.05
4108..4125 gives 4114.96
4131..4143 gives 4132.05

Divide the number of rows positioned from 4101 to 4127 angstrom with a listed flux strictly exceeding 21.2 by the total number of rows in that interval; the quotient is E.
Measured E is 0.50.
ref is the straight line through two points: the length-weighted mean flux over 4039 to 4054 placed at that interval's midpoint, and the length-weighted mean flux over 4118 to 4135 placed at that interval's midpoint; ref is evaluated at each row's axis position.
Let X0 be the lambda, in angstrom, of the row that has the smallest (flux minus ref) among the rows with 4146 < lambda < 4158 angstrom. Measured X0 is 4149.21 angstrom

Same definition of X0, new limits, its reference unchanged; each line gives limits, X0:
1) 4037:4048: 4047.30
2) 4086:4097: 4096.05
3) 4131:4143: 4132.05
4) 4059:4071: 4060.37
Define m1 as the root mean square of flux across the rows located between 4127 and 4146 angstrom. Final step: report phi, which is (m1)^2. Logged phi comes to 627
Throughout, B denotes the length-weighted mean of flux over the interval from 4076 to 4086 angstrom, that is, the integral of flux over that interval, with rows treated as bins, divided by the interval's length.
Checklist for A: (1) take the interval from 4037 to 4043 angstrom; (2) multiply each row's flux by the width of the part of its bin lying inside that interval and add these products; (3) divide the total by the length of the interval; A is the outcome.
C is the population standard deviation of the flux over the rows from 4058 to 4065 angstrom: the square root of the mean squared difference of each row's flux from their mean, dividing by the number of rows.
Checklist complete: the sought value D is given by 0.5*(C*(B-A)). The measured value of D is 0.9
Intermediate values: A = 22.0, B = 22.6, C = 3.1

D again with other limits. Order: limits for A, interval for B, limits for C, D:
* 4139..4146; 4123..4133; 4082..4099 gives -3.6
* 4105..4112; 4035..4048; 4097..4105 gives 0.9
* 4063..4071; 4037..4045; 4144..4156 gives 1.1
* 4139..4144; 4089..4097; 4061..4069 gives -7.0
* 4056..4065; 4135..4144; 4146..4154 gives 6.6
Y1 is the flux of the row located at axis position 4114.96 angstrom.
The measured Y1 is 15.89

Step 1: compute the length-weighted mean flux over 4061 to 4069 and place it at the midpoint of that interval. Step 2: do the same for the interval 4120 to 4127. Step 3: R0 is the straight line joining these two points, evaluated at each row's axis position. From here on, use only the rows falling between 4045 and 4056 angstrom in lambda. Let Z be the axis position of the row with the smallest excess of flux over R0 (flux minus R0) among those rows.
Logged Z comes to 4052.90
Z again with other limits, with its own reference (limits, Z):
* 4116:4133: 4128.24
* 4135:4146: 4135.86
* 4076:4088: 4086.63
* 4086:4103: 4096.05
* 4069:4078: 4071.60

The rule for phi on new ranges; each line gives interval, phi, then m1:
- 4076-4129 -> 423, 20.6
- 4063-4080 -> 465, 21.6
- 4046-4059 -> 417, 20.4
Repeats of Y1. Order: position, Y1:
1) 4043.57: 21.2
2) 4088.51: 19.57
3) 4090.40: 19.93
